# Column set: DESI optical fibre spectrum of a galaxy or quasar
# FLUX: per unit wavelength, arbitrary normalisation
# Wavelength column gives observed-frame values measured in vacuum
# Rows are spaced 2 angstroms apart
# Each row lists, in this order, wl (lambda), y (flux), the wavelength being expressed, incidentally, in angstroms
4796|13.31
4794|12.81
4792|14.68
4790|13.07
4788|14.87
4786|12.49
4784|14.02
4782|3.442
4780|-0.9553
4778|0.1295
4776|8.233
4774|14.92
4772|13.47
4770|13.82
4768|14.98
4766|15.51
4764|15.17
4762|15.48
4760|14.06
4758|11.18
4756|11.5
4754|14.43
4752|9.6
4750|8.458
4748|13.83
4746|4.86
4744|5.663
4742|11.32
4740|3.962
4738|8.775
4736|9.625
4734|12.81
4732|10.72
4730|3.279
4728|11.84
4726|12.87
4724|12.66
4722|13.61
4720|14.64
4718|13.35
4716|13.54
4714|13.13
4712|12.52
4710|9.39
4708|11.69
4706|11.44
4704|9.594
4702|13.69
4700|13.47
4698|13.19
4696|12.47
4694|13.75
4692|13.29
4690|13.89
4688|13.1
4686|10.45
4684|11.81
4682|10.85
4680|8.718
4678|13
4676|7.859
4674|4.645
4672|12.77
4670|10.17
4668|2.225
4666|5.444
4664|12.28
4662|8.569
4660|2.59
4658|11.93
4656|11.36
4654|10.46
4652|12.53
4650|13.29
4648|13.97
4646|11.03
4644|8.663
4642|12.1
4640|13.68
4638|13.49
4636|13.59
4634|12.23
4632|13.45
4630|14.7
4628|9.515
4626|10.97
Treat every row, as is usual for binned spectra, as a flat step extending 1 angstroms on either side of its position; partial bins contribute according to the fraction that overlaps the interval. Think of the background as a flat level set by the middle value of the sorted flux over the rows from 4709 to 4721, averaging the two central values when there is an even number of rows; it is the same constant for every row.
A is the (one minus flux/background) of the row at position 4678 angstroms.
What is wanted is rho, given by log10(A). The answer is -1.7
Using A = 0.02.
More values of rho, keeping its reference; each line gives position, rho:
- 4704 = -0.6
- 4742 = -0.8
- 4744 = -0.2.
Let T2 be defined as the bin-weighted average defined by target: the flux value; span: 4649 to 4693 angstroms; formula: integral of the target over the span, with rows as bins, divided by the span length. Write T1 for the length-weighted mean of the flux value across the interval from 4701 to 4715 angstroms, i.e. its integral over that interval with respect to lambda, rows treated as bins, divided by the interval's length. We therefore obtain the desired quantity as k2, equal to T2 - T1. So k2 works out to -1.58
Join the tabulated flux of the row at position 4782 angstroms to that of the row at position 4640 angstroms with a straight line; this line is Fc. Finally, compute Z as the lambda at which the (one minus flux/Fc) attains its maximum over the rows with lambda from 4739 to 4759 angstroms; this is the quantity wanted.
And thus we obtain 4740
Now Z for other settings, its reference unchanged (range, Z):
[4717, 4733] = 4730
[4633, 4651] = 4644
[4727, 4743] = 4730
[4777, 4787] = 4780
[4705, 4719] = 4710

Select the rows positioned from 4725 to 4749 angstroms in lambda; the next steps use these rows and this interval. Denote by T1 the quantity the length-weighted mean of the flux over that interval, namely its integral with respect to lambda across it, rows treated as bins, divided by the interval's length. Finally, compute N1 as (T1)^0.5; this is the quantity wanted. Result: 3.02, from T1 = 9.1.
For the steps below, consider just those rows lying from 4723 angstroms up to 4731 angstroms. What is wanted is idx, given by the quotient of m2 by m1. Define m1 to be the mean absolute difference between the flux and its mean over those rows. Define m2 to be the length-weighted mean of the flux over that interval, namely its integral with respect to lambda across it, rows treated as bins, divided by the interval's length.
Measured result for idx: 3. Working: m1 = 3.4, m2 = 10.2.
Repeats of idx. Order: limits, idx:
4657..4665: 3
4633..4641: 26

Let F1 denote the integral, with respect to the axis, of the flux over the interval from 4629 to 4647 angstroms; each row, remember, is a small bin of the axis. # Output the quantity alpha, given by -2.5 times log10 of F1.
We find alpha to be -5.9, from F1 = 226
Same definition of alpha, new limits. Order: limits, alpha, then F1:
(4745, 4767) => -6.1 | 268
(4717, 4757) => -6.5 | 416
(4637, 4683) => -6.7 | 463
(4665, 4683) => -5.5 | 151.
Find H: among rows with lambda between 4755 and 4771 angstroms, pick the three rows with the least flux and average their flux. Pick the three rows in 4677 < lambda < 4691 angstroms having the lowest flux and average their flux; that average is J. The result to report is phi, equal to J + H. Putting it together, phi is 22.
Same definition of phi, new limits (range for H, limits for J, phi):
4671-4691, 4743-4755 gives 13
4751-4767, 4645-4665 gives 18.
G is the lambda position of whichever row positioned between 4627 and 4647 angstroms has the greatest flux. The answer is 4630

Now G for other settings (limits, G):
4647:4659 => 4648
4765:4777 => 4766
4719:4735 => 4720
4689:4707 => 4690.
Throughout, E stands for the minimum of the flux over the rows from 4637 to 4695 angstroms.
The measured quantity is 2.225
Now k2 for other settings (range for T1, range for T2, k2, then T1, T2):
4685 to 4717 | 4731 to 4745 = -3.43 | 12.4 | 9.0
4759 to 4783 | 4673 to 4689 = -0.63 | 10.7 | 10.1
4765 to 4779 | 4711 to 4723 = 1.88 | 11.6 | 13.5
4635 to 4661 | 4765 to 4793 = -0.53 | 11.4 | 10.9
